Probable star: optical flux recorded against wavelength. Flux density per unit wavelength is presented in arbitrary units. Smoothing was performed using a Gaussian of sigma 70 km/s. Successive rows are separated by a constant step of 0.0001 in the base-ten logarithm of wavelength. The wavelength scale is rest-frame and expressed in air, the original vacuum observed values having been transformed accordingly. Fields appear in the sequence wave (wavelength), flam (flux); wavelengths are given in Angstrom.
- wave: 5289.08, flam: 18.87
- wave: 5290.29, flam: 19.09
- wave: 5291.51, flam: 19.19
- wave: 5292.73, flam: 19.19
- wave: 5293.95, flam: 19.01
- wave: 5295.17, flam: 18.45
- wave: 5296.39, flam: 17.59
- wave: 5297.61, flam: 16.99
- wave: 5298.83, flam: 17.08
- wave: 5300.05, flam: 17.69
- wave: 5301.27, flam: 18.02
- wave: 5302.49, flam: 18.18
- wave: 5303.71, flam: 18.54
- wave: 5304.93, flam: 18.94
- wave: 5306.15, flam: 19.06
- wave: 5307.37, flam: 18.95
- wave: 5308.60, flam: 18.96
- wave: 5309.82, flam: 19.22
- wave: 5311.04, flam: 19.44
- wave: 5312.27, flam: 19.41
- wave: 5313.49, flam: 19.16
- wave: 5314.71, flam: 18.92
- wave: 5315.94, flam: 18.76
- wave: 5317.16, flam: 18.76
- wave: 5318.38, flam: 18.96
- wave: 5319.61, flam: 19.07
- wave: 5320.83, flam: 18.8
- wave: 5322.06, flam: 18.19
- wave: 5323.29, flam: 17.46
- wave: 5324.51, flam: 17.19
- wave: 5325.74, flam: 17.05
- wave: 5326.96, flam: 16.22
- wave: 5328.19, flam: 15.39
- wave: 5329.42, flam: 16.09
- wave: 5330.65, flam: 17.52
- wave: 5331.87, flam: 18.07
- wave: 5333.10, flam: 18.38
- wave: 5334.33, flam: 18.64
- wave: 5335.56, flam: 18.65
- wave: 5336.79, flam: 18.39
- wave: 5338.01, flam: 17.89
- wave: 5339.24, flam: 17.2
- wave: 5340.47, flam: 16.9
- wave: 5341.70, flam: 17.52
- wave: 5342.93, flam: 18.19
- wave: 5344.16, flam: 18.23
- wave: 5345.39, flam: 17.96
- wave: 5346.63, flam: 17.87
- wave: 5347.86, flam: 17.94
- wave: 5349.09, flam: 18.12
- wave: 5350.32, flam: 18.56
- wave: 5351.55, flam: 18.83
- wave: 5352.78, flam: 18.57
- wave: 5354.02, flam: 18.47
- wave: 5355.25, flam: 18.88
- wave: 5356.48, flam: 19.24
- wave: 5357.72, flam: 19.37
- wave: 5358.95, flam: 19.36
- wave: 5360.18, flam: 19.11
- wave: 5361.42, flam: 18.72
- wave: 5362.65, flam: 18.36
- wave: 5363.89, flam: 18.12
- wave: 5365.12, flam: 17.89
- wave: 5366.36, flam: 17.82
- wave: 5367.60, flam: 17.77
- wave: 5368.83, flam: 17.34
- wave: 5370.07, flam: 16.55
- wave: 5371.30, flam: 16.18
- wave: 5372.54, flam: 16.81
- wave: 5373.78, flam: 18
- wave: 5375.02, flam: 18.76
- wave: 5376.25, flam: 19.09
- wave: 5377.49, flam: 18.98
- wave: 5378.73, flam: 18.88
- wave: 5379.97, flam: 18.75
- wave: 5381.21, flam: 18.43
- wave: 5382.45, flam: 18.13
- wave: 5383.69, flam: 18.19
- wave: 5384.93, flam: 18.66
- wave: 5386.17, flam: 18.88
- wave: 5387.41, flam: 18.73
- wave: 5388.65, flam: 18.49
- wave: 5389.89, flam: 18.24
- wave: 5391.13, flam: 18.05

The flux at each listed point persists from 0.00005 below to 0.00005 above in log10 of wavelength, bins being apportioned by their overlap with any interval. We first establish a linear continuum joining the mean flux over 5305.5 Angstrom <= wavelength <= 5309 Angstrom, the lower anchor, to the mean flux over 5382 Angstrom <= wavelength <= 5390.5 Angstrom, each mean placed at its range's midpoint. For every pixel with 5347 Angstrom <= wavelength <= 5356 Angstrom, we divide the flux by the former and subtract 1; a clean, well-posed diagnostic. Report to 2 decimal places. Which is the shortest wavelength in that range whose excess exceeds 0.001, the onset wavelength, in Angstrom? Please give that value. 5351.55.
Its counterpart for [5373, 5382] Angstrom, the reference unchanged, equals 5375.02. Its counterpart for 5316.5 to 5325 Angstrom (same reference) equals 5318.38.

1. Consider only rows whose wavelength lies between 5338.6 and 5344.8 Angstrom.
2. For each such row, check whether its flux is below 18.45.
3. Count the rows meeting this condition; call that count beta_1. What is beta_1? 5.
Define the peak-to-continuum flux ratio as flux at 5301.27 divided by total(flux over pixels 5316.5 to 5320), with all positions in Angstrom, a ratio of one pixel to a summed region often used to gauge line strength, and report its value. 0.317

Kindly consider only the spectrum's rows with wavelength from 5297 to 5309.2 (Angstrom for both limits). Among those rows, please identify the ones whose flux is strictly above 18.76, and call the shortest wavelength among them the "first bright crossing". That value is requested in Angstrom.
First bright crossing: 5304.93 Angstrom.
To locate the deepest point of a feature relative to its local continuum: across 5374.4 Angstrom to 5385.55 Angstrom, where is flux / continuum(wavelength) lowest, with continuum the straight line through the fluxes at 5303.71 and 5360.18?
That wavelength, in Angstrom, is 5382.45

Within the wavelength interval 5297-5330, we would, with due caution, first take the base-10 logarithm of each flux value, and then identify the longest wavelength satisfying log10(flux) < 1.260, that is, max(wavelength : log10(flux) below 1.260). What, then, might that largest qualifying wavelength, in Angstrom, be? 5329.42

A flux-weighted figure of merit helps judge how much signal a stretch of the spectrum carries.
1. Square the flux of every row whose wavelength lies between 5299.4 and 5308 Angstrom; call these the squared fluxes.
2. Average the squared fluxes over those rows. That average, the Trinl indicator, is 342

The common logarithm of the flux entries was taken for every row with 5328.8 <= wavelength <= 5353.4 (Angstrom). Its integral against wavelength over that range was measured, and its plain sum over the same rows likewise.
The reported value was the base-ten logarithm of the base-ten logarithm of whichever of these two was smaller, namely 0.146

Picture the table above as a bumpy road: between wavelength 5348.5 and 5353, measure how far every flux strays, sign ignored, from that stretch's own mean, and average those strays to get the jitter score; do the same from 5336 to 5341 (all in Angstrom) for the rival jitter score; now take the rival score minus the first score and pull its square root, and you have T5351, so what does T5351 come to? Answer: 0.59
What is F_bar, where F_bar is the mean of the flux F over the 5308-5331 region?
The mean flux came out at 18.14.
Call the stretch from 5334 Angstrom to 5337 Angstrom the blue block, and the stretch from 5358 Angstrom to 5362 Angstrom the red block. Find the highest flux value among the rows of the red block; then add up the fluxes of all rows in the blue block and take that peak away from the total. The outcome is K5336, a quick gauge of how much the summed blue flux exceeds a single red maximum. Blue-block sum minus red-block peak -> 36.3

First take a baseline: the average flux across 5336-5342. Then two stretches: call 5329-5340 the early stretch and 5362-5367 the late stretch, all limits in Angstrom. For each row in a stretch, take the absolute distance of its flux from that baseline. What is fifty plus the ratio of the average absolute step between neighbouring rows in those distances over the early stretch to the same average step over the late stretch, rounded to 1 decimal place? 52.3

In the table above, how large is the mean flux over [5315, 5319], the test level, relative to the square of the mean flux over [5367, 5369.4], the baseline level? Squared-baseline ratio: 0.061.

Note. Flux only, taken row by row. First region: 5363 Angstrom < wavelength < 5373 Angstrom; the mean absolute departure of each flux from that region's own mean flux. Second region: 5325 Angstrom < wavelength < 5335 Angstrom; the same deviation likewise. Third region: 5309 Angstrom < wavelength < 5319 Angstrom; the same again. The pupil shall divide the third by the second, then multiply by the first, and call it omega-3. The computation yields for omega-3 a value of 0.14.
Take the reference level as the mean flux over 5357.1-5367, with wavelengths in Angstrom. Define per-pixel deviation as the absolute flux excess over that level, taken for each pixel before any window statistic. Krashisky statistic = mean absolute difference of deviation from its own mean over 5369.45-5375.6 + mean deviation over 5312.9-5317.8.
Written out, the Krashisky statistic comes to 1.1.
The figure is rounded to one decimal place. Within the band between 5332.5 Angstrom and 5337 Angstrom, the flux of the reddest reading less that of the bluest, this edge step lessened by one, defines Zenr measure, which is -1.0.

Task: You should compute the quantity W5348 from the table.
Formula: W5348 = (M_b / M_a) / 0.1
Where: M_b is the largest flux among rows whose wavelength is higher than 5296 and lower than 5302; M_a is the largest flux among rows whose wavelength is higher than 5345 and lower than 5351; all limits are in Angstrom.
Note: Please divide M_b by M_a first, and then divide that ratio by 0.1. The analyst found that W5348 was 9.71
